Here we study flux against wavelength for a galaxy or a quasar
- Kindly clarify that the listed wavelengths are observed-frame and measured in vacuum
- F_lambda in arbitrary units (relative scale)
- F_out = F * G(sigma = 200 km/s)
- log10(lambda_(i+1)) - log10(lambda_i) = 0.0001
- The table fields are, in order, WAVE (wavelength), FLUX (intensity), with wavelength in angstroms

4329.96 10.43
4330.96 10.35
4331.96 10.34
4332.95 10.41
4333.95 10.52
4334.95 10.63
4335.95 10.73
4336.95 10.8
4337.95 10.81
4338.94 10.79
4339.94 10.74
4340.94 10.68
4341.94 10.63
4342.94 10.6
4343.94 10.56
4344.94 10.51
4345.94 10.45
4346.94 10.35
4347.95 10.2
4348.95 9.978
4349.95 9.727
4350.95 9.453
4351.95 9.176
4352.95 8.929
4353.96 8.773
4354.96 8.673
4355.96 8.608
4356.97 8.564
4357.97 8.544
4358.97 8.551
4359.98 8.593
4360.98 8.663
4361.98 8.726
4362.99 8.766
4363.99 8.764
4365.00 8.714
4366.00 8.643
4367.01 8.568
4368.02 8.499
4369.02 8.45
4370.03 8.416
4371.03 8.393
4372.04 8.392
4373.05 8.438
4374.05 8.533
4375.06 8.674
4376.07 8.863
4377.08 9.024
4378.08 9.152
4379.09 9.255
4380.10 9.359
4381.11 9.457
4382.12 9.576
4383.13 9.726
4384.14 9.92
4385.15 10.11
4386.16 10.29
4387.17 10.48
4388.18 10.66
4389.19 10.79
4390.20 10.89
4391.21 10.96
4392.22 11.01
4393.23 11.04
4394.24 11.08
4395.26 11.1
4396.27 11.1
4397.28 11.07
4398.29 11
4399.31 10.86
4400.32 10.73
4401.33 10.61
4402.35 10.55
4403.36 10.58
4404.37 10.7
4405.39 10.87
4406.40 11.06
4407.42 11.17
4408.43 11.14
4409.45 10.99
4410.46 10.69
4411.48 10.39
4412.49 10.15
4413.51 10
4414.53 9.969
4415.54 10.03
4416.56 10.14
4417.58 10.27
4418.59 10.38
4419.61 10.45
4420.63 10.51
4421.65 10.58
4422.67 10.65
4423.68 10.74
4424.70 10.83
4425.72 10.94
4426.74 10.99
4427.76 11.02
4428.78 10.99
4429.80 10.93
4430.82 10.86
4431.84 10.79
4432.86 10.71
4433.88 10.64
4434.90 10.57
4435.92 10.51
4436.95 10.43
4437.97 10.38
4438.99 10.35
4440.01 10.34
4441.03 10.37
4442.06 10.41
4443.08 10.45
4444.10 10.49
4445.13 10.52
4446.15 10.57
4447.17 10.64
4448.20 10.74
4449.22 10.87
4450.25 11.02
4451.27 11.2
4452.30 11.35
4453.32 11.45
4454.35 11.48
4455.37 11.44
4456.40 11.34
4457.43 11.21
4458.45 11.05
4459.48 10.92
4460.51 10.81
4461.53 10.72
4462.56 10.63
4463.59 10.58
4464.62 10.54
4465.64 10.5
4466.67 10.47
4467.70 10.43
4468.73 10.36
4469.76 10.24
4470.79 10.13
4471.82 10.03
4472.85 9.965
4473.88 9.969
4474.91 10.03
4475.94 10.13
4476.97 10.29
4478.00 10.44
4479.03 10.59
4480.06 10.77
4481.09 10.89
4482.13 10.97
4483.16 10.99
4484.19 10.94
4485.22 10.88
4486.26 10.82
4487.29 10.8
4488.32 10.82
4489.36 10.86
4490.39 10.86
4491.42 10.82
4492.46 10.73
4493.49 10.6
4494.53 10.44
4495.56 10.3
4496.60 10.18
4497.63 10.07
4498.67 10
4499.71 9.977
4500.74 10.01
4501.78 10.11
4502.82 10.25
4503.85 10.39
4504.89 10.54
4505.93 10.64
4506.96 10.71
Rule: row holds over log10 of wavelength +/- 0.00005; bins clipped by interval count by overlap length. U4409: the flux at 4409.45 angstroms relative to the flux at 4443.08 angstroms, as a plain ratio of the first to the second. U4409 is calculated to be 1.05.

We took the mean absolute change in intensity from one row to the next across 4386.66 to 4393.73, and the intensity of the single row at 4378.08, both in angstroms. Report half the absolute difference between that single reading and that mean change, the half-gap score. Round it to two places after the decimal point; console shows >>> 4.53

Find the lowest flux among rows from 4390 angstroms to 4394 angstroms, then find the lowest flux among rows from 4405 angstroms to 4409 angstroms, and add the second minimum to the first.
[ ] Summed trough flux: 21.8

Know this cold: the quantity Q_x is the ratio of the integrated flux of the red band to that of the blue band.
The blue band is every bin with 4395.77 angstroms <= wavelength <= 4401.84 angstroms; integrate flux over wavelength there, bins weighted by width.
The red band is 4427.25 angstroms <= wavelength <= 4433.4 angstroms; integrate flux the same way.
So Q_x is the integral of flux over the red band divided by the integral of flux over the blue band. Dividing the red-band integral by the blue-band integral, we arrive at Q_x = 1.01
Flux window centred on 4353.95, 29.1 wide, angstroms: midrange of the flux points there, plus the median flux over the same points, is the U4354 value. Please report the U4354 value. 18.4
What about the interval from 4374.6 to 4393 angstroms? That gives 19.7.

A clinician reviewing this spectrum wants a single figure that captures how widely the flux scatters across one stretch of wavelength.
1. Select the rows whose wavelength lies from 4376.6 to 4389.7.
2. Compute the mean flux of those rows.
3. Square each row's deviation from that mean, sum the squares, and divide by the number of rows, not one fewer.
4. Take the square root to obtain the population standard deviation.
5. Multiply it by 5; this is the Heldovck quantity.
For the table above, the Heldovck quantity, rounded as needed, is 2.8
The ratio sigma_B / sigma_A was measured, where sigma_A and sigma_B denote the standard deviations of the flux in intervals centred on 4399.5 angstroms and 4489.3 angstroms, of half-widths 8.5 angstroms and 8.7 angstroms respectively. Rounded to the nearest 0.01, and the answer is 1.40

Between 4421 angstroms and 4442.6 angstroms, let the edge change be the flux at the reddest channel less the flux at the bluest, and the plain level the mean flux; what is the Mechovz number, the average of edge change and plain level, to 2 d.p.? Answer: 5.25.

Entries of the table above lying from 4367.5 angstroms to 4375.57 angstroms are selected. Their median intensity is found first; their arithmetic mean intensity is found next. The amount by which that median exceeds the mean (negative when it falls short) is -0.030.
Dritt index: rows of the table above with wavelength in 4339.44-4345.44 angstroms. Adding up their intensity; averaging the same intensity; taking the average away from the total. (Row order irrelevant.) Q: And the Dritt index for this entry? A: 53.1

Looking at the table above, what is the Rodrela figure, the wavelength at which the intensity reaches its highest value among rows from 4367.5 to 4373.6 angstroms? 4368.02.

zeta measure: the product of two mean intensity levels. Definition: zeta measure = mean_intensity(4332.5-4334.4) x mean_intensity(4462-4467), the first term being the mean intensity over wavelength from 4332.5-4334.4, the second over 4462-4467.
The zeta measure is 110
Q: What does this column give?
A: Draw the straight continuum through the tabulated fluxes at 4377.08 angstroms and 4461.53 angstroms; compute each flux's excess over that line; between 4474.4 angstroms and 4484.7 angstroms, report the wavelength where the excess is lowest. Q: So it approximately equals 4474.91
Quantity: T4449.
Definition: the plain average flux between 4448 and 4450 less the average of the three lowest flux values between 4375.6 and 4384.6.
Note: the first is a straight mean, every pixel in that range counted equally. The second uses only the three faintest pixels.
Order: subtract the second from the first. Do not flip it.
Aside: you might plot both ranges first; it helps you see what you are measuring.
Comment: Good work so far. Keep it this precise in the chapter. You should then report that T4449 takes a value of 1.8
